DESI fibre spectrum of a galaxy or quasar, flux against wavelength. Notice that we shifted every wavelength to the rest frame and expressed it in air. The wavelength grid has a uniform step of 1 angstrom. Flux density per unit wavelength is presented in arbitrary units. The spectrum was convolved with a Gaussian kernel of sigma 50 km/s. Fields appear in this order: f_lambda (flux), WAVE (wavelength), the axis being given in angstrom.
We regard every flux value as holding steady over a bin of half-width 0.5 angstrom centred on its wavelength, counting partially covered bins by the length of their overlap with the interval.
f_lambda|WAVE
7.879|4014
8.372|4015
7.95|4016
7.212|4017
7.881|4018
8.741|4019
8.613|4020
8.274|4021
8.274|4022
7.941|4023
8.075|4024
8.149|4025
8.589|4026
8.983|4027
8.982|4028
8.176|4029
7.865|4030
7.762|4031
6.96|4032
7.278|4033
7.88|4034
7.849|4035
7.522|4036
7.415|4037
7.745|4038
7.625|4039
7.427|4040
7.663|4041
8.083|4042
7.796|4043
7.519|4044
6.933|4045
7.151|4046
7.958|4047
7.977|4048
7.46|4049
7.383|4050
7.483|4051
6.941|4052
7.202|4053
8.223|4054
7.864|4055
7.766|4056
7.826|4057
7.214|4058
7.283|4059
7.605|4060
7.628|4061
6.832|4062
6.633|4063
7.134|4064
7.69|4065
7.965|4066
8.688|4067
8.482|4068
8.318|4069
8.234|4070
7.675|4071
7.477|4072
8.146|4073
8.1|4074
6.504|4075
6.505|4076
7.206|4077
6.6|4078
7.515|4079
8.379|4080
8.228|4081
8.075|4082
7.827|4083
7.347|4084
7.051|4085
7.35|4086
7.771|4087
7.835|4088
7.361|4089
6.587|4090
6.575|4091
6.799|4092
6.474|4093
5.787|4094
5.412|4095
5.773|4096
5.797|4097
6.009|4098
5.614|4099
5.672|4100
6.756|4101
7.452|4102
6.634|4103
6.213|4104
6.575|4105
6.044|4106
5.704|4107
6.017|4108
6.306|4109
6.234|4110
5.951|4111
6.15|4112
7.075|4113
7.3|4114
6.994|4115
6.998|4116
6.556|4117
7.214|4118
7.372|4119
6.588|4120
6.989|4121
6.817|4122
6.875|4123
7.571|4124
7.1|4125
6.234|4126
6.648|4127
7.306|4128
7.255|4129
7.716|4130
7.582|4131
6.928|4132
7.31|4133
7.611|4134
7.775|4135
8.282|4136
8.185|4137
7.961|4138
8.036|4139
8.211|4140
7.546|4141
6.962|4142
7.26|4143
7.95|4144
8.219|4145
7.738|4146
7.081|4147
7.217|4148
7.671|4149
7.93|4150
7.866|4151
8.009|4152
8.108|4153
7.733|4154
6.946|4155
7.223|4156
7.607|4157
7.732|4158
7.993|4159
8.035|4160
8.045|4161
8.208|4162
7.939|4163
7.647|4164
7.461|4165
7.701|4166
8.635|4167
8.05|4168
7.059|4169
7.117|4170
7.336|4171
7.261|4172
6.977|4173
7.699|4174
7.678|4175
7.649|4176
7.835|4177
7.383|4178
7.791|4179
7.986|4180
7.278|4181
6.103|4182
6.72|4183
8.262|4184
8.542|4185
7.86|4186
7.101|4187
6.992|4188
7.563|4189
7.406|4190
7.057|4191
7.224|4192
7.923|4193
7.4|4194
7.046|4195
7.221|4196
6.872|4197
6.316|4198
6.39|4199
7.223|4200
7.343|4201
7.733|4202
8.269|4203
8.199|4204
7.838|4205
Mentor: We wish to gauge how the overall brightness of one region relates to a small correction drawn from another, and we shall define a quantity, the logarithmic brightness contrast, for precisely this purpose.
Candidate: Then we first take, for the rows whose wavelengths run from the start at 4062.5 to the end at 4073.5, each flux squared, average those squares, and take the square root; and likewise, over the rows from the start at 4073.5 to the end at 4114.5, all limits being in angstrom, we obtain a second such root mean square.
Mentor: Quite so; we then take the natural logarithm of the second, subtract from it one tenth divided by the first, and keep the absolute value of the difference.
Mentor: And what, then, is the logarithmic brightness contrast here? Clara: 1.903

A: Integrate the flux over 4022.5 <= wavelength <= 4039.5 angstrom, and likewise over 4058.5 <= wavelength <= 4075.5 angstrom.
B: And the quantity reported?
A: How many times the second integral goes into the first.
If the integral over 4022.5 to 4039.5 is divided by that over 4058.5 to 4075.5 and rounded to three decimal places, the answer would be 1.034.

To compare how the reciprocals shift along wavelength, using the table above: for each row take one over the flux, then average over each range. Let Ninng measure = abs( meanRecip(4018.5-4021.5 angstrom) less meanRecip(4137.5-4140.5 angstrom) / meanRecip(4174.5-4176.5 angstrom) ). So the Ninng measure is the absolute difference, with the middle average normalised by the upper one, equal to 0.833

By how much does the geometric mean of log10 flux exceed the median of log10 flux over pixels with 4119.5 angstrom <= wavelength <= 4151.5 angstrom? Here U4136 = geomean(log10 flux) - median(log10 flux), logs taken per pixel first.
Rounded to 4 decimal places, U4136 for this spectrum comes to -0.0079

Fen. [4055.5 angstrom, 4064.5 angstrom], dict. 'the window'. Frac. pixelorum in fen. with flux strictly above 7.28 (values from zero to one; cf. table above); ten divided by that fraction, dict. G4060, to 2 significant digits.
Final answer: 18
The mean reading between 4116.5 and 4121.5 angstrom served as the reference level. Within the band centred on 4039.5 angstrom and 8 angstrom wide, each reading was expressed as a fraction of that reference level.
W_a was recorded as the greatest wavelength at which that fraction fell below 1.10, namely 4040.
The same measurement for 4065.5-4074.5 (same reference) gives 4072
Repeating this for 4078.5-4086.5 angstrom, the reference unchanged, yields 4086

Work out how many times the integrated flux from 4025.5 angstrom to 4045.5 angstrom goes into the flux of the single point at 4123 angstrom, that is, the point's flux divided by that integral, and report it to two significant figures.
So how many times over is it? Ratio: 0.044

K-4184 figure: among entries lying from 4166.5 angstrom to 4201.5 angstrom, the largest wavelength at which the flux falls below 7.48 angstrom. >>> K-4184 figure 4201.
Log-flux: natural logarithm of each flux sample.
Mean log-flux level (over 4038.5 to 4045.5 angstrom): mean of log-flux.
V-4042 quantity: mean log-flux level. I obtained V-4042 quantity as 2.02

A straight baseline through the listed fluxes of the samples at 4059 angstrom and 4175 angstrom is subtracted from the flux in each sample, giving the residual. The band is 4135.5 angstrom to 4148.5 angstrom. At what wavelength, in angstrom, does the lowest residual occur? 4142 angstrom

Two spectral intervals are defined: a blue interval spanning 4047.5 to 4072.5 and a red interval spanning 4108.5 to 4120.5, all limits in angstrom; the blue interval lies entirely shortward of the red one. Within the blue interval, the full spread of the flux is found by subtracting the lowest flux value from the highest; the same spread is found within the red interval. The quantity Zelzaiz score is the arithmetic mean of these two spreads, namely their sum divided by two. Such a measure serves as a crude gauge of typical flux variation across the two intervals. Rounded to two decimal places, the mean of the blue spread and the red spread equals 1.74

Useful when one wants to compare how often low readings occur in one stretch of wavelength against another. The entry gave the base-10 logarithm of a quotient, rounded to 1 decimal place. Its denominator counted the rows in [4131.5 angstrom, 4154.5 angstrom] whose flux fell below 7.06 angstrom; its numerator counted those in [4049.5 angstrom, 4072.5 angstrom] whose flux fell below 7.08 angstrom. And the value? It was 0.2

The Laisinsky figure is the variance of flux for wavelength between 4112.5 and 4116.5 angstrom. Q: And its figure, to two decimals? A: 0.02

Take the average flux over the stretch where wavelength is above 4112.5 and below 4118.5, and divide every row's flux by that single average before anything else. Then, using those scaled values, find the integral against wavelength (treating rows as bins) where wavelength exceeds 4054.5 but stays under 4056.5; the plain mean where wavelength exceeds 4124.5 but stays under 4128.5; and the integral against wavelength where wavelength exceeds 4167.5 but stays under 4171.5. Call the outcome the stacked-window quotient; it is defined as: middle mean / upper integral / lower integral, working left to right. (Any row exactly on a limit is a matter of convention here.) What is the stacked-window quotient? 0.10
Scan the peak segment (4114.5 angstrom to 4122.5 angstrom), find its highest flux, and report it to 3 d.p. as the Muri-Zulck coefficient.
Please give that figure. 7.372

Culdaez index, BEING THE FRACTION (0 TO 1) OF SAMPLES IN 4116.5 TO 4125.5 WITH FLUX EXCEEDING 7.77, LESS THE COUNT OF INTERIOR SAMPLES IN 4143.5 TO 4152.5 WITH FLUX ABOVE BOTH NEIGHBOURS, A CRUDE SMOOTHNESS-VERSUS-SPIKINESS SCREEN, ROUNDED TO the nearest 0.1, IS -2.0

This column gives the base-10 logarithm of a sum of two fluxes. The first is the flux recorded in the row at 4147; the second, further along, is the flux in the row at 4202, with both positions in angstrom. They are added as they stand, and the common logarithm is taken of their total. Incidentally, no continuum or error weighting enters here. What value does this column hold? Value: 1.17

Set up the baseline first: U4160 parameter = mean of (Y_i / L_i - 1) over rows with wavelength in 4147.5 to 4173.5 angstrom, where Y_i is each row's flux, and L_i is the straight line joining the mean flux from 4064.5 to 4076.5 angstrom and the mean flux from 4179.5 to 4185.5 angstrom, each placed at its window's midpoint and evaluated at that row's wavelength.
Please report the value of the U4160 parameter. 0.02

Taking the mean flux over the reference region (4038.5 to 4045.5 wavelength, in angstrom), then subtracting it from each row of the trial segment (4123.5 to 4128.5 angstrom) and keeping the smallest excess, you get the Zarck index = -1.3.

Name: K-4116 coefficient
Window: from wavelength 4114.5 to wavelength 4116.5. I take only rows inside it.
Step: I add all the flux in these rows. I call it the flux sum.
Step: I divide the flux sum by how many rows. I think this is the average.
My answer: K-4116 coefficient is 7.0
